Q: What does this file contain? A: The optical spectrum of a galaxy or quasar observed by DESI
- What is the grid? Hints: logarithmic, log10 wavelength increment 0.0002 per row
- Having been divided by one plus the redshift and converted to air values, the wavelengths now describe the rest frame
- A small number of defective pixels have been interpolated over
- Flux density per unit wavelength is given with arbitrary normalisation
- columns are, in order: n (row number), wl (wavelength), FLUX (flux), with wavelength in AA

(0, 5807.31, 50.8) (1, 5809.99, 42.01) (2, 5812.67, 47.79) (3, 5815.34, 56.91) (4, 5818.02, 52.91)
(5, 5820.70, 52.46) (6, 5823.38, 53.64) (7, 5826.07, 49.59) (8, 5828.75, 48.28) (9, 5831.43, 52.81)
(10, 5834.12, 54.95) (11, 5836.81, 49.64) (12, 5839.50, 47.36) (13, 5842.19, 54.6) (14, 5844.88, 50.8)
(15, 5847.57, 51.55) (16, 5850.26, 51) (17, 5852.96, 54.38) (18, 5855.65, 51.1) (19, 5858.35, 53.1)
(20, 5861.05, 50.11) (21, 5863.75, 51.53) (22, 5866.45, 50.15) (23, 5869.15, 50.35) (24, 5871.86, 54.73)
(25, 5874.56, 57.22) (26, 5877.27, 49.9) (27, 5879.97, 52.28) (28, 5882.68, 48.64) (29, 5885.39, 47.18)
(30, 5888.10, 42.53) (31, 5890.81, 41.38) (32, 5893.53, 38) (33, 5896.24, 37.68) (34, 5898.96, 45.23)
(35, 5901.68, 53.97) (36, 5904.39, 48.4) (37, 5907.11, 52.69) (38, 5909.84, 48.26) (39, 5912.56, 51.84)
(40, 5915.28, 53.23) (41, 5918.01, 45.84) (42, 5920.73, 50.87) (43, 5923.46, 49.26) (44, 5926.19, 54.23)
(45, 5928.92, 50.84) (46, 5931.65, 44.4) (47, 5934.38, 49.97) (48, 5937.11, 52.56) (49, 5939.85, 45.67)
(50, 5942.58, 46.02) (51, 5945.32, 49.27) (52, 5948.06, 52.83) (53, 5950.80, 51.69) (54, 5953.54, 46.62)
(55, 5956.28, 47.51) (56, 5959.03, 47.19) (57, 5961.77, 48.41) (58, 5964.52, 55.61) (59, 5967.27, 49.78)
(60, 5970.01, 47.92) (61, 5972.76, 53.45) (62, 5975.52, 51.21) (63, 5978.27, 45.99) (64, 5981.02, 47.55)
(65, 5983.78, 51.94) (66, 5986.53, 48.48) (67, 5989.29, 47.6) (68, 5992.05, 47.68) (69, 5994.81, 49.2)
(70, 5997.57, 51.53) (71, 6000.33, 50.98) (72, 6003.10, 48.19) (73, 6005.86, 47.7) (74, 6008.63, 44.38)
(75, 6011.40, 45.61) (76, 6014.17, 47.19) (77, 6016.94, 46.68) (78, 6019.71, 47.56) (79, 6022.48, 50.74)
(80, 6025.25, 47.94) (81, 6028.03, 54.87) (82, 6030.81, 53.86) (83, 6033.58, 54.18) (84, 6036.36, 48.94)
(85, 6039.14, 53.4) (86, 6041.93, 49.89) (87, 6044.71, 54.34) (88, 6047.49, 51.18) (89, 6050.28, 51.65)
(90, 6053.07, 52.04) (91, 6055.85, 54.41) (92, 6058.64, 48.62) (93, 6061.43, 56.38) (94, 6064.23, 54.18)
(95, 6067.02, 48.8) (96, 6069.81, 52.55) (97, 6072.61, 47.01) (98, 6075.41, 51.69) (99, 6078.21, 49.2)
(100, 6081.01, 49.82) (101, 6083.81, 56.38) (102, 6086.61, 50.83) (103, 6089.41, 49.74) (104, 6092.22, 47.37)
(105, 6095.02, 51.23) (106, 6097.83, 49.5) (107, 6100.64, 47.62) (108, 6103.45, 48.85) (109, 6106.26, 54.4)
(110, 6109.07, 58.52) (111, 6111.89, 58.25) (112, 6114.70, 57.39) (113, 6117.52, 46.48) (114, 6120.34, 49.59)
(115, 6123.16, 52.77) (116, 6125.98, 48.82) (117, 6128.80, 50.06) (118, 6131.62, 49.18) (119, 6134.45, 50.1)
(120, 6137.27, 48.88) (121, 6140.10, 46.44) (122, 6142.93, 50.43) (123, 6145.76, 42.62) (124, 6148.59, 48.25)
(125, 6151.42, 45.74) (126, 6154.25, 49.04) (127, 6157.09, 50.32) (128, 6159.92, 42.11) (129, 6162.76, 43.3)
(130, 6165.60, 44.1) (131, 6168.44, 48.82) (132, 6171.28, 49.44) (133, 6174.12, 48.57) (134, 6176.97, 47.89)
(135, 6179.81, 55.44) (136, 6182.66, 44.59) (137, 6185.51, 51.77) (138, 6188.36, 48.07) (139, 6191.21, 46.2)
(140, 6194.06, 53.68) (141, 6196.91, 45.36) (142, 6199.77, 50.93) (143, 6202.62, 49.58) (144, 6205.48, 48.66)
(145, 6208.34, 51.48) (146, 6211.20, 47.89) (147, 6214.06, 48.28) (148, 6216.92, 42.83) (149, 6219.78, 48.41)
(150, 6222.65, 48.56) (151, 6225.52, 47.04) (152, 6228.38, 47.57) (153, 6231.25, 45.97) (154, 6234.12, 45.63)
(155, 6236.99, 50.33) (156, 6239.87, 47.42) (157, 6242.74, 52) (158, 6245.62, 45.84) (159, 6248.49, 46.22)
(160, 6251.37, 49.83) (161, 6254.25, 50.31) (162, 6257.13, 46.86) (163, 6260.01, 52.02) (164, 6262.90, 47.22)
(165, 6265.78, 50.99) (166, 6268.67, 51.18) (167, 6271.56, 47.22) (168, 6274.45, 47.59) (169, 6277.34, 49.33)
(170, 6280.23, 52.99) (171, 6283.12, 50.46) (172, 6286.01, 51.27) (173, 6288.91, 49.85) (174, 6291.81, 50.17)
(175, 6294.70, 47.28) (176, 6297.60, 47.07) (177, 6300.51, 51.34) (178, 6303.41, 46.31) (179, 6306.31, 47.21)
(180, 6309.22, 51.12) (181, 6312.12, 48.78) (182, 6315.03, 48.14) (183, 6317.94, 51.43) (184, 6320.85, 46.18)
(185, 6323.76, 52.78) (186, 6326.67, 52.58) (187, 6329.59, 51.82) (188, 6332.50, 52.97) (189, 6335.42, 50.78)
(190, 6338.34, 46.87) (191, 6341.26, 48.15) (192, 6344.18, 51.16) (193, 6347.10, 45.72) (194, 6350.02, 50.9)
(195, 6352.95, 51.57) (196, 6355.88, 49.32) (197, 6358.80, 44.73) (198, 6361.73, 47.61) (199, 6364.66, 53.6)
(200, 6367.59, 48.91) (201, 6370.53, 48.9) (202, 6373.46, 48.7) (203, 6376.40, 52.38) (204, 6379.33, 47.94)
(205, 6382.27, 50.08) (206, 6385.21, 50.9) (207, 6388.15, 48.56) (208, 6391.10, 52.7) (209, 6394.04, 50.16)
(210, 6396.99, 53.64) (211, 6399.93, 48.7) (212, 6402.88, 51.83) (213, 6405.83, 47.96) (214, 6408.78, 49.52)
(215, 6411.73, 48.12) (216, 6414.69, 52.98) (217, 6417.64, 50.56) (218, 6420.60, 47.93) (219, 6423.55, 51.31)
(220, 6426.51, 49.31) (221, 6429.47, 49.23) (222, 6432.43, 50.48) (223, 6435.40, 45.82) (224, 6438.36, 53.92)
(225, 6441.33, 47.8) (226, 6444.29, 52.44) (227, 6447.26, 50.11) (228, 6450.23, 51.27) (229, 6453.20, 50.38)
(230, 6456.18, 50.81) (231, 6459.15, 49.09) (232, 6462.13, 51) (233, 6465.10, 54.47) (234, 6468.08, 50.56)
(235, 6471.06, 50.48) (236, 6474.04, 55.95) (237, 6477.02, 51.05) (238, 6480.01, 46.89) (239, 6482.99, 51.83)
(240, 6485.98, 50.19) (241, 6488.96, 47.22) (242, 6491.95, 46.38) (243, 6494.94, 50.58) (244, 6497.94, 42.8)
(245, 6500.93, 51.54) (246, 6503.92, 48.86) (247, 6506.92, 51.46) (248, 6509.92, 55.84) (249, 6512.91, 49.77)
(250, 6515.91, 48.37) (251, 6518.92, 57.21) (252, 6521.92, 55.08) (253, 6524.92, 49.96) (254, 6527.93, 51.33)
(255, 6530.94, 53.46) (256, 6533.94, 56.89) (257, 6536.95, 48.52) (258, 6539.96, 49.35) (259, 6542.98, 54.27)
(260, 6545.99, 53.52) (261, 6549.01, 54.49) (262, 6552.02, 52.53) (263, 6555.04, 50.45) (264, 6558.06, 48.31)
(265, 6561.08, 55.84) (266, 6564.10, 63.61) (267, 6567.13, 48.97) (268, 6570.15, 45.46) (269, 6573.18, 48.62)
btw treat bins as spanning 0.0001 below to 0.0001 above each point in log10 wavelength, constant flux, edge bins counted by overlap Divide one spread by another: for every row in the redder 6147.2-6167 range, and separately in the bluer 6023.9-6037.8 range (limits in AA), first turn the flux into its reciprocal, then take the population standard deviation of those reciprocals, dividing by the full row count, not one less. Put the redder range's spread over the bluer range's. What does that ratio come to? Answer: 1.2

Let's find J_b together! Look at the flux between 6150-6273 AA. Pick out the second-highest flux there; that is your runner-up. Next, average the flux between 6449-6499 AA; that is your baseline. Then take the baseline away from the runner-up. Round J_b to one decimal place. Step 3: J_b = 3.6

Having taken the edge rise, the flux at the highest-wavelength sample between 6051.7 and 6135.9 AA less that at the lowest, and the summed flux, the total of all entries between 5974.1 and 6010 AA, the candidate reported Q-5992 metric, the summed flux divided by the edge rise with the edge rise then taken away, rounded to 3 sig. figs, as -324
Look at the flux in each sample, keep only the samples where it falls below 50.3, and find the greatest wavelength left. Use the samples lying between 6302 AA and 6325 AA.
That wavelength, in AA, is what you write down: 6320.85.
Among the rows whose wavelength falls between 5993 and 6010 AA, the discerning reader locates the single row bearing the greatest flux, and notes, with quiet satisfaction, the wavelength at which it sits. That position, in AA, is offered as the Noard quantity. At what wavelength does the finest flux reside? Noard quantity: 5997.57 AA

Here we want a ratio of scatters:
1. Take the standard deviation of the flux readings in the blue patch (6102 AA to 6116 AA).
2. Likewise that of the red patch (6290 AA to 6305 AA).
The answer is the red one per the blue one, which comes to 0.5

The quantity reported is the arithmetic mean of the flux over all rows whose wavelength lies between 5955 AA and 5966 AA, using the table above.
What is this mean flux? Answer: 49.7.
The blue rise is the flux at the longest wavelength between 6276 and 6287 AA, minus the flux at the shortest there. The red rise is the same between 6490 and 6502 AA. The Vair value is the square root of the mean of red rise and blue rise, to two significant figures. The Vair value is 1.9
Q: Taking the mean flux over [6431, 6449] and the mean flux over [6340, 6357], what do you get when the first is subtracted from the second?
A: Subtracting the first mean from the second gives -0.6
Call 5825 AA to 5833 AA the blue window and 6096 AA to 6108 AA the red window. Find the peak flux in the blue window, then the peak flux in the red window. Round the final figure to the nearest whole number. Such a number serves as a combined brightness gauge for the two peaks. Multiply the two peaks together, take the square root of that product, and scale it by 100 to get 5360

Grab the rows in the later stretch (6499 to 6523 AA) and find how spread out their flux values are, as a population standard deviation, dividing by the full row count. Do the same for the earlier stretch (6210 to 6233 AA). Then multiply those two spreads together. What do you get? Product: 5.6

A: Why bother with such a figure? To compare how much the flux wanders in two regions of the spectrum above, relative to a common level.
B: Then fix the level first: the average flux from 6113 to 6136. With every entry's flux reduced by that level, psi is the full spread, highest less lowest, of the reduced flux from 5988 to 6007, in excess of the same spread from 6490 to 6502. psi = -4.8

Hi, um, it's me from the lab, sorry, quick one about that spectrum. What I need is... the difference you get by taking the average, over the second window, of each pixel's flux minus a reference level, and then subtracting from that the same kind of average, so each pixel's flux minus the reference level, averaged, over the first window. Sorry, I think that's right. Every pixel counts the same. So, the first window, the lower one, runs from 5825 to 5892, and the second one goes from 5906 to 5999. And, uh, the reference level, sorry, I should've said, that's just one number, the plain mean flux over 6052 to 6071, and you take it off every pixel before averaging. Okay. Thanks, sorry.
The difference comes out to -1.0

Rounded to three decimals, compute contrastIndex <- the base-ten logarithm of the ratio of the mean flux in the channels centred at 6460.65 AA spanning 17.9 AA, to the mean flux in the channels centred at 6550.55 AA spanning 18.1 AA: -0.010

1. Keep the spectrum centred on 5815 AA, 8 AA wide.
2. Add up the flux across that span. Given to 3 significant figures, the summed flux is 158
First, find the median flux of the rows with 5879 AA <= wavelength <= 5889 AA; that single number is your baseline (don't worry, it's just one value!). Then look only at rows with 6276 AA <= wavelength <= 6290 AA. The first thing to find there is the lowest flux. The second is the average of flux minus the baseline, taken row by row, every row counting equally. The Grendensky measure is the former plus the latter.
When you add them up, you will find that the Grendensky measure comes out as 52.2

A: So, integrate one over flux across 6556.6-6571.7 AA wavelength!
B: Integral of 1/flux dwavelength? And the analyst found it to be 0.29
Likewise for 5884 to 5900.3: 0.39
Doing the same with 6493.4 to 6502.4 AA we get 0.19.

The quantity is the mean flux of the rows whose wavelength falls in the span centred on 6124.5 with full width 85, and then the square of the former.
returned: 2461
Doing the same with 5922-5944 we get 2413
